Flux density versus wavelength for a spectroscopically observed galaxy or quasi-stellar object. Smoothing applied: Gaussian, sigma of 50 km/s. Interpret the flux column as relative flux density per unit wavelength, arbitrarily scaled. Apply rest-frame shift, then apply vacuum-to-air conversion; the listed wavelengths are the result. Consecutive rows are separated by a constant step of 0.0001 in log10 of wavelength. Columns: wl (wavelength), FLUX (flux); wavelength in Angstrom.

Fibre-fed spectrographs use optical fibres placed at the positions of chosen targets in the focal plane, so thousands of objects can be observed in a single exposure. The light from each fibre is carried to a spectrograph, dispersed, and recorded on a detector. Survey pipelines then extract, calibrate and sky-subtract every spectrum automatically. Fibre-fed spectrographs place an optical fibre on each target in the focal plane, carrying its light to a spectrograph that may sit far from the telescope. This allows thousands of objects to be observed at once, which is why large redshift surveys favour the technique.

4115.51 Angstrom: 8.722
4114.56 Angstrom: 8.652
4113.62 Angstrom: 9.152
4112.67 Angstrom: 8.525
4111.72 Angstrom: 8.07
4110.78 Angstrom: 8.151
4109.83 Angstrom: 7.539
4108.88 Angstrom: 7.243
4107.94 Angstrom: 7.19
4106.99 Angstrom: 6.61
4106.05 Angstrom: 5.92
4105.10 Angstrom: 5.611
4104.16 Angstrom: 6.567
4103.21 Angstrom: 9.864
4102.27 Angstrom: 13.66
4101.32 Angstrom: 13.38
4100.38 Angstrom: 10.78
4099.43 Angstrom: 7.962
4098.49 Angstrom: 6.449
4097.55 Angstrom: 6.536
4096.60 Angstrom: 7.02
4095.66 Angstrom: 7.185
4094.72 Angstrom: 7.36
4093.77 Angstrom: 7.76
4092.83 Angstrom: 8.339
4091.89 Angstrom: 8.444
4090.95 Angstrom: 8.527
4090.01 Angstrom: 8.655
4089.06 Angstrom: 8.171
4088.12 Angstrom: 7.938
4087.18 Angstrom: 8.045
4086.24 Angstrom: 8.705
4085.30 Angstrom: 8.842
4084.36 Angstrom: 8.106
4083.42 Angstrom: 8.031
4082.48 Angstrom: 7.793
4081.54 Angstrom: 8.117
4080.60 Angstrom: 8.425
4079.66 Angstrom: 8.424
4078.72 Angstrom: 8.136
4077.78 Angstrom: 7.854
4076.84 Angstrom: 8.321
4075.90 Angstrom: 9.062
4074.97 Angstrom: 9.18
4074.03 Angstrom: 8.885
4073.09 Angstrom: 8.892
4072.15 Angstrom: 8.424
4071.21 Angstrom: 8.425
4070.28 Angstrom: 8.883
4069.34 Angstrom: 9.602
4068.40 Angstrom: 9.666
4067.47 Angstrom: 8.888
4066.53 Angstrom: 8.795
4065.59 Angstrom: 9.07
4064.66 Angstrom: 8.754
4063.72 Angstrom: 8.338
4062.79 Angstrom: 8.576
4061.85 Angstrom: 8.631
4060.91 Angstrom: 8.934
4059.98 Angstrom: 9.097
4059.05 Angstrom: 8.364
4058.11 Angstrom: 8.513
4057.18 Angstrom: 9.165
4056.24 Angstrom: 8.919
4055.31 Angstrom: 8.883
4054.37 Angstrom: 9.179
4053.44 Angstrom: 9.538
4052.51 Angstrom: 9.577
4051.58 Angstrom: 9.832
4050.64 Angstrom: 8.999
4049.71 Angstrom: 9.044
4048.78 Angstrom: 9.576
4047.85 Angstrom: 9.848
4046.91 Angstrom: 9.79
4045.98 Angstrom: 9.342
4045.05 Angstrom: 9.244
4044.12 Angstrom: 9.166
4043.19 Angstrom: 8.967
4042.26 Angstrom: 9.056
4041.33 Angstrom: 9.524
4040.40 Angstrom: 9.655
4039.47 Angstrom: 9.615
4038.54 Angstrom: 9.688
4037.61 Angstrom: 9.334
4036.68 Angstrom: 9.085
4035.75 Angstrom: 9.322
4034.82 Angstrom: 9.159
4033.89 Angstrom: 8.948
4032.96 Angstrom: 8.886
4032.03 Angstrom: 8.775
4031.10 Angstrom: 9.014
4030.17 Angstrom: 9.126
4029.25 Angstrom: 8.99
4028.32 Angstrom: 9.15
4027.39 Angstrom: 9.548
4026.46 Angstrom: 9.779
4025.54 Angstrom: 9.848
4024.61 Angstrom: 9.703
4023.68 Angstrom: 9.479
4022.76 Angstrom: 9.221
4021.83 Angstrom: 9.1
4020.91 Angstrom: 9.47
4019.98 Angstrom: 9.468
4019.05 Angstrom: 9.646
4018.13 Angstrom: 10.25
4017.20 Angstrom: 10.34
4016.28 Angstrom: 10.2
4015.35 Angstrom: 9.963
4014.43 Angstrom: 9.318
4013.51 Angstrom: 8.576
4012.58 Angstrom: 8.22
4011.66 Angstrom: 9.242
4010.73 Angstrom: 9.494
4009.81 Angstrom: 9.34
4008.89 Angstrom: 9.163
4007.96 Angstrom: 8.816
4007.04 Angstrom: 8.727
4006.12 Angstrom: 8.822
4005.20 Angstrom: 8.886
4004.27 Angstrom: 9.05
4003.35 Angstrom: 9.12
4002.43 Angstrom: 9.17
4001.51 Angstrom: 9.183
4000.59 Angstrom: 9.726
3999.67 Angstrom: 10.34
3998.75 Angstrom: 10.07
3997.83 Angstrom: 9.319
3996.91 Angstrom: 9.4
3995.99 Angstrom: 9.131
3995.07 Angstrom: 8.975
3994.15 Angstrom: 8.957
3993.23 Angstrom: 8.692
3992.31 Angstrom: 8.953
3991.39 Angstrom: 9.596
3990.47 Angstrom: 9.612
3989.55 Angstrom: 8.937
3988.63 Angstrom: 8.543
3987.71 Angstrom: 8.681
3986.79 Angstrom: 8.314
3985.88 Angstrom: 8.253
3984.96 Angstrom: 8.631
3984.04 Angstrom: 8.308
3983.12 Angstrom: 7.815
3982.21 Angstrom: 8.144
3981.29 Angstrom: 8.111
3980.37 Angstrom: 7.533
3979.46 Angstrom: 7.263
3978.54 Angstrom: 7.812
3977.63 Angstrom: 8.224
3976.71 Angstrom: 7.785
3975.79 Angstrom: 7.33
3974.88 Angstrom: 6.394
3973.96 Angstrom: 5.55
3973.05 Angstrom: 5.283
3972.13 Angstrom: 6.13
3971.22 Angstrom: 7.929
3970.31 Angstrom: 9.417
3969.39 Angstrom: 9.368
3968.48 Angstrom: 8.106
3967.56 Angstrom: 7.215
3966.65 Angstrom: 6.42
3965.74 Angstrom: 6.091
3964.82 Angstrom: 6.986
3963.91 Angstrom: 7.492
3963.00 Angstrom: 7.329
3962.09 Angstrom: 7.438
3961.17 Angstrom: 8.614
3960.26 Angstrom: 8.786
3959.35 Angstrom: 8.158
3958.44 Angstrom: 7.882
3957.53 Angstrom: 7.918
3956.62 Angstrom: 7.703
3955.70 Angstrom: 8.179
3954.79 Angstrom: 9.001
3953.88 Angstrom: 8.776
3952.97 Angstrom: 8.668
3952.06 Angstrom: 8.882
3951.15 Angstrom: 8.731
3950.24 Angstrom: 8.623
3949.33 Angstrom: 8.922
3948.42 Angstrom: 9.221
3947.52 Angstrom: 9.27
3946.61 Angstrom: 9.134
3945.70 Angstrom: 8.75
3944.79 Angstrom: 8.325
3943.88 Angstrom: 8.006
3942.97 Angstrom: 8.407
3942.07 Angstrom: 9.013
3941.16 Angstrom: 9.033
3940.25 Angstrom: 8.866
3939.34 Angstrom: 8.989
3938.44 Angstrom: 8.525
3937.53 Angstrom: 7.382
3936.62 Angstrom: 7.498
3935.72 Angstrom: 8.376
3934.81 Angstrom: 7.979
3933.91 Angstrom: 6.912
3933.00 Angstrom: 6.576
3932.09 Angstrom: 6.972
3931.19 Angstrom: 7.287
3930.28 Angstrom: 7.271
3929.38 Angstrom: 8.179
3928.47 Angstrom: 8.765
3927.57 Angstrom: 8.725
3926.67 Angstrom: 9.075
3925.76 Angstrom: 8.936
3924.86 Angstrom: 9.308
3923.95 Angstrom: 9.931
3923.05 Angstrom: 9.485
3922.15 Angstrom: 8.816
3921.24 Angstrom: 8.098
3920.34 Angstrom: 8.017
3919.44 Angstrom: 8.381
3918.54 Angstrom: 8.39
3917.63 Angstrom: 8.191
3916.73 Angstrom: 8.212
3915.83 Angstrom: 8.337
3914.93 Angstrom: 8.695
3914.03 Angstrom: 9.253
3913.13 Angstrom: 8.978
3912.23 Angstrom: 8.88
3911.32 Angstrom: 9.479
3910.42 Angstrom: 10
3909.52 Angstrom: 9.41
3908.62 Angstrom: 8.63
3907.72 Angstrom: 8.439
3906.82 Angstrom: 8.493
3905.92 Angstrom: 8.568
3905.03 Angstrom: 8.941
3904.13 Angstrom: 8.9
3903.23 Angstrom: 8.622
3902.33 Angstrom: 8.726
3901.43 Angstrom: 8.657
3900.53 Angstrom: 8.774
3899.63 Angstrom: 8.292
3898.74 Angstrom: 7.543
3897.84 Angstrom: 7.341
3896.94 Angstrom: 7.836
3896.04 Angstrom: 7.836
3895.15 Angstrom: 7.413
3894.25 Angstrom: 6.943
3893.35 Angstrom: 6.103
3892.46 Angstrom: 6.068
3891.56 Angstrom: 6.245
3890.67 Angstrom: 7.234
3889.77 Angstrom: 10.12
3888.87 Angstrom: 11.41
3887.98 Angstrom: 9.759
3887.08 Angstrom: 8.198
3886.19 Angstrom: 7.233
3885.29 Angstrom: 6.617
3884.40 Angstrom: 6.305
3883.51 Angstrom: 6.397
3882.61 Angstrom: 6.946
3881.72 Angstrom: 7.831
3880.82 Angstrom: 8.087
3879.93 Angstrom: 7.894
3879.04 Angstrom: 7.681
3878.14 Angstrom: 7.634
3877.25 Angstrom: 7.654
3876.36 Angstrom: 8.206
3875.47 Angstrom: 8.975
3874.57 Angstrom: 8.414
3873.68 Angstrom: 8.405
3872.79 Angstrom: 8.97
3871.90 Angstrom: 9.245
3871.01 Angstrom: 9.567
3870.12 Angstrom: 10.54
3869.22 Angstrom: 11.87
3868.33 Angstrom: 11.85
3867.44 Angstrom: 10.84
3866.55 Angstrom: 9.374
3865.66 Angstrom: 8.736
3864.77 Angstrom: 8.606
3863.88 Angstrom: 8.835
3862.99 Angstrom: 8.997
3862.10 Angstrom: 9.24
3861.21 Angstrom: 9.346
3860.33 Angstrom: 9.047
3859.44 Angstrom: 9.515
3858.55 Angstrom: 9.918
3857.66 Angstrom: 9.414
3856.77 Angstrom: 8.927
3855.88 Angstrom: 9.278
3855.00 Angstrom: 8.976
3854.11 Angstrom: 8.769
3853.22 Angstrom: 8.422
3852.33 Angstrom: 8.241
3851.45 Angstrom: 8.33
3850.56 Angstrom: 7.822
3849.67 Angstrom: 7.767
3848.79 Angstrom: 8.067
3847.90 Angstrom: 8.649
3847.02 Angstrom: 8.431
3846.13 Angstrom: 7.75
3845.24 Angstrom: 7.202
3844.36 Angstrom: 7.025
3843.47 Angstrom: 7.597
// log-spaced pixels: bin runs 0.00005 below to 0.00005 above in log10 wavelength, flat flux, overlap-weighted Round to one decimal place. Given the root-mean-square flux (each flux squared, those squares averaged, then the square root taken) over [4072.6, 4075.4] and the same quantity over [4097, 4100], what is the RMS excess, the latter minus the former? -2.0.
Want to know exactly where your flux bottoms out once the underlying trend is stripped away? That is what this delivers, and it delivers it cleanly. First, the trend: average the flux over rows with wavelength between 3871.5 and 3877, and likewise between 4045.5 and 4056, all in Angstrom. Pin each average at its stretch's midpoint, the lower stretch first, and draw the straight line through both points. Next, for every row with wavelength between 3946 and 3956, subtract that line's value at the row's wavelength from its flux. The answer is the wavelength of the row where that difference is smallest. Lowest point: 3955.70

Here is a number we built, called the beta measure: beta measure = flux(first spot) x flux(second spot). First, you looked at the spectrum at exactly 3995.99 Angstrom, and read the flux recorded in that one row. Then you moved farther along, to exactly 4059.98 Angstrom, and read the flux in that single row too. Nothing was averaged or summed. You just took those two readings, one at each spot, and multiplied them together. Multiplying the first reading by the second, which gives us 83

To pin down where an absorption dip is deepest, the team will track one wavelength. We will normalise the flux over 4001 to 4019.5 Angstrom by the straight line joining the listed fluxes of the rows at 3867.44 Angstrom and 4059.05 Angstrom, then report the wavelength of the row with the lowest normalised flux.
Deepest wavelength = 4012.58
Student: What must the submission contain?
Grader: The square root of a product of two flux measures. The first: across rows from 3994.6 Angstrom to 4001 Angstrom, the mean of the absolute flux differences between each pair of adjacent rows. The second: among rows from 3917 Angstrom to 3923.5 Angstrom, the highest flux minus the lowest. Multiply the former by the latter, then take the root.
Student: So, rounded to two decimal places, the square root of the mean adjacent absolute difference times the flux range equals 0.72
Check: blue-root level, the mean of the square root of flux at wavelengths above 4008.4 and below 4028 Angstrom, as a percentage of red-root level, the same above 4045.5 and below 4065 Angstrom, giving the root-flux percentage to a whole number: 102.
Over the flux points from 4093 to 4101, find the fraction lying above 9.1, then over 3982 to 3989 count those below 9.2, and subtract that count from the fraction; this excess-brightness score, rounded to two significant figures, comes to -7.9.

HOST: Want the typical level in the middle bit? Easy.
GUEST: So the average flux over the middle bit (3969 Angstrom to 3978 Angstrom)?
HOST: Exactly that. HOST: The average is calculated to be 7.3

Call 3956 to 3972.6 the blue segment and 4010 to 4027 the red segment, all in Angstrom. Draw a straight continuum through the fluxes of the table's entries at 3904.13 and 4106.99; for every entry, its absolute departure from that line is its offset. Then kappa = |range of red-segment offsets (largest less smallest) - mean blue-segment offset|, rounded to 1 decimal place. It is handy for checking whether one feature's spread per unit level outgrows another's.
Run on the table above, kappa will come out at 1.3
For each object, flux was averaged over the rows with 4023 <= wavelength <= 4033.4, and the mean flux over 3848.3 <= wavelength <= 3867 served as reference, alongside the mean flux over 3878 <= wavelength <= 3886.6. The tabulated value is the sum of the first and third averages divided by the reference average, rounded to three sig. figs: 1.87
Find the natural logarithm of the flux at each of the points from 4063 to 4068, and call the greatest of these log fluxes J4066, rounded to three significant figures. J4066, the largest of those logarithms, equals 2.20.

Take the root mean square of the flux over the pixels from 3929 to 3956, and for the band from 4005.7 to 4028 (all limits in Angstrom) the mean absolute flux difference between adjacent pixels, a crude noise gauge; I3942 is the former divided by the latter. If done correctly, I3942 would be 29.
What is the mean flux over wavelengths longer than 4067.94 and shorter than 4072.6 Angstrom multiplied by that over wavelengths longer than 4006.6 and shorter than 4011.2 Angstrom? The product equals 82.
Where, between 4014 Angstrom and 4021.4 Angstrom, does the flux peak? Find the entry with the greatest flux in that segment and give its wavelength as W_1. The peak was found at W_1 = 4017.20 Angstrom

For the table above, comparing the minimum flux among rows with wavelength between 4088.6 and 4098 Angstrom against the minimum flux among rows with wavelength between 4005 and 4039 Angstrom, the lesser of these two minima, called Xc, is 6.5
